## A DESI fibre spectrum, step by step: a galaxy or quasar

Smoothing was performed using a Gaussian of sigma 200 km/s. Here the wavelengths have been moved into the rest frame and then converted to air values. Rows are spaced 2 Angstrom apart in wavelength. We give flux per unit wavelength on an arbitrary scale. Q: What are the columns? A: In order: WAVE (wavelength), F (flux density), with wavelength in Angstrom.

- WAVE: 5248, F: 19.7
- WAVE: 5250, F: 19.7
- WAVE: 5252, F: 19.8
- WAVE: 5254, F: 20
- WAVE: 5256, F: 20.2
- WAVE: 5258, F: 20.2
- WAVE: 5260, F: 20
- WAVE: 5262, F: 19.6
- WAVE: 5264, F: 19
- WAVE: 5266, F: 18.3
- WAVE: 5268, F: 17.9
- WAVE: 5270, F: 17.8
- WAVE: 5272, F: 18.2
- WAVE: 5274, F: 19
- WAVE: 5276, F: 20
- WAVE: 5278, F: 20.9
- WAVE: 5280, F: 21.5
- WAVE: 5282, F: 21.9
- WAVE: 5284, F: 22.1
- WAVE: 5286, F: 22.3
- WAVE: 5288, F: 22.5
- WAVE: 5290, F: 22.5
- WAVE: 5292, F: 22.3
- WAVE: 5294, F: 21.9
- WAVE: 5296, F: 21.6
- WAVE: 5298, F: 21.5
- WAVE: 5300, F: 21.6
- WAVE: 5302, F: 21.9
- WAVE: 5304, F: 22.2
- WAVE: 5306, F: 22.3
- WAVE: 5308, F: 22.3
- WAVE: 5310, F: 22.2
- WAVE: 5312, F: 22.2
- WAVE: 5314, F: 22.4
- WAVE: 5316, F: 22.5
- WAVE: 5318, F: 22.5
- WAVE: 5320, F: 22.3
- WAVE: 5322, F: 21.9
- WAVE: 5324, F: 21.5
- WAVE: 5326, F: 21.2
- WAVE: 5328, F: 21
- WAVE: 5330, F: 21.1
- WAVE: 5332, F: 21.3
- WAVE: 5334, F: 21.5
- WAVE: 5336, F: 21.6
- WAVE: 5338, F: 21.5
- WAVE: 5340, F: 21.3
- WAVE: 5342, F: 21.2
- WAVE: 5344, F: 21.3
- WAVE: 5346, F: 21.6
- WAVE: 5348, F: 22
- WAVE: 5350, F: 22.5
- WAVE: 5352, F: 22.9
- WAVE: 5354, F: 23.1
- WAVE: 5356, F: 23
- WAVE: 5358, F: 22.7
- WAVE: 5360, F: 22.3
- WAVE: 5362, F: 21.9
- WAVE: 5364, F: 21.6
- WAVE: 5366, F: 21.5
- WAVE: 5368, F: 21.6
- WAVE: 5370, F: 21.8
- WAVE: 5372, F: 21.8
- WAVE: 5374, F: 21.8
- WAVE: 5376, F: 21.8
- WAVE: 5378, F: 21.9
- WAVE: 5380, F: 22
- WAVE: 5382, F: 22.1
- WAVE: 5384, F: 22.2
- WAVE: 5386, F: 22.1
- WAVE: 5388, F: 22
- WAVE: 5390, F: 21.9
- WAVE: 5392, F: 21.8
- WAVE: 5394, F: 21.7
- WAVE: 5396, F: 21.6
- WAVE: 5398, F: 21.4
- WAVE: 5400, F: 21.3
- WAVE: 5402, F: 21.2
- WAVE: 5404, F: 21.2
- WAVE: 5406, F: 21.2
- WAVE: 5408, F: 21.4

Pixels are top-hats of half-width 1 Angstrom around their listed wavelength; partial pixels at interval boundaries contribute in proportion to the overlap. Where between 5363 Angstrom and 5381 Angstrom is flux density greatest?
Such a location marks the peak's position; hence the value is 5380 Angstrom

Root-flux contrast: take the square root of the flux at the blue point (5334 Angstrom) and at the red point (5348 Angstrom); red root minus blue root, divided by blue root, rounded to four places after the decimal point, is 0.0116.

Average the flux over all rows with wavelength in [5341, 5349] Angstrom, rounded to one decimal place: 21.5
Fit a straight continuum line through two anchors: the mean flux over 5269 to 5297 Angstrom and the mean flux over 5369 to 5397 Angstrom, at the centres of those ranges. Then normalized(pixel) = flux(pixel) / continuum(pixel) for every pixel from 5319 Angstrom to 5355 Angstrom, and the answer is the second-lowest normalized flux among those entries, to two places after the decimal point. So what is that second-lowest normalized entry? 0.98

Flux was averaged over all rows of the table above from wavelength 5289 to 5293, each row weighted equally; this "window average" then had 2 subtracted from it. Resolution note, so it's 20.4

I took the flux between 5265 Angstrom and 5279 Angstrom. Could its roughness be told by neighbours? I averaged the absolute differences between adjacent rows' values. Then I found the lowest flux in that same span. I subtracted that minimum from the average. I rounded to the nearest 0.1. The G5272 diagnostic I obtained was -17.2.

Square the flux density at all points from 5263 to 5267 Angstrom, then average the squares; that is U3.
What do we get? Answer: 348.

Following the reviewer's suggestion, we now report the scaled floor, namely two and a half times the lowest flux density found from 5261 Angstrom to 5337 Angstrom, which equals 44.5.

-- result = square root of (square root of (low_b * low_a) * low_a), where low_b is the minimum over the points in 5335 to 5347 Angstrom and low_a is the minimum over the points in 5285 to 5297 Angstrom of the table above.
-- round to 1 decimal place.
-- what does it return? 21.5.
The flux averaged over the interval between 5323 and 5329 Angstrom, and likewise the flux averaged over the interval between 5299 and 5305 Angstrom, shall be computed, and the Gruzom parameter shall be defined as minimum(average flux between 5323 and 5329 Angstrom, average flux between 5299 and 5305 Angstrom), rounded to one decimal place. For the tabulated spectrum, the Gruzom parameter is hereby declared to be 21.2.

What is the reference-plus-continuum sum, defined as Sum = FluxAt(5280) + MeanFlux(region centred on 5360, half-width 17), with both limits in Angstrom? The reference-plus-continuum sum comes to 43.6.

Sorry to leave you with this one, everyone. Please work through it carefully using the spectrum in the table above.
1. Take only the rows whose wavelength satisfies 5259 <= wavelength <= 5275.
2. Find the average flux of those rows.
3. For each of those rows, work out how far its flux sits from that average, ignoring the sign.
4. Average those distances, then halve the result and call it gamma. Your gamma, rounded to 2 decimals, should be 0.34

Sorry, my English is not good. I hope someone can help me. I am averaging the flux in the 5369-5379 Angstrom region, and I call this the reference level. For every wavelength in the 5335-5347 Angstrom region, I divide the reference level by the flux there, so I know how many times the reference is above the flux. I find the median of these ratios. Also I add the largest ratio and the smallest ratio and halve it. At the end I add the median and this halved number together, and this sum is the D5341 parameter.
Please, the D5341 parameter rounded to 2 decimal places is 2.04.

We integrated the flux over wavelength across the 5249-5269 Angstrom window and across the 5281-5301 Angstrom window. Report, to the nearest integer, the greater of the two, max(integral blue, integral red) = 440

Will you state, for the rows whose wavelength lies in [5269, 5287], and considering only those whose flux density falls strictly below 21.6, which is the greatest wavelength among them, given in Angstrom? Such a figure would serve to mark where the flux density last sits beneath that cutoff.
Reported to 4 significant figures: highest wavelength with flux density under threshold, 5280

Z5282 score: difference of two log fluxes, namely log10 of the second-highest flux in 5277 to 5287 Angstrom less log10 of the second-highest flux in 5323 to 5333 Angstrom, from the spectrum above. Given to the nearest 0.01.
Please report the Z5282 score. 0.02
